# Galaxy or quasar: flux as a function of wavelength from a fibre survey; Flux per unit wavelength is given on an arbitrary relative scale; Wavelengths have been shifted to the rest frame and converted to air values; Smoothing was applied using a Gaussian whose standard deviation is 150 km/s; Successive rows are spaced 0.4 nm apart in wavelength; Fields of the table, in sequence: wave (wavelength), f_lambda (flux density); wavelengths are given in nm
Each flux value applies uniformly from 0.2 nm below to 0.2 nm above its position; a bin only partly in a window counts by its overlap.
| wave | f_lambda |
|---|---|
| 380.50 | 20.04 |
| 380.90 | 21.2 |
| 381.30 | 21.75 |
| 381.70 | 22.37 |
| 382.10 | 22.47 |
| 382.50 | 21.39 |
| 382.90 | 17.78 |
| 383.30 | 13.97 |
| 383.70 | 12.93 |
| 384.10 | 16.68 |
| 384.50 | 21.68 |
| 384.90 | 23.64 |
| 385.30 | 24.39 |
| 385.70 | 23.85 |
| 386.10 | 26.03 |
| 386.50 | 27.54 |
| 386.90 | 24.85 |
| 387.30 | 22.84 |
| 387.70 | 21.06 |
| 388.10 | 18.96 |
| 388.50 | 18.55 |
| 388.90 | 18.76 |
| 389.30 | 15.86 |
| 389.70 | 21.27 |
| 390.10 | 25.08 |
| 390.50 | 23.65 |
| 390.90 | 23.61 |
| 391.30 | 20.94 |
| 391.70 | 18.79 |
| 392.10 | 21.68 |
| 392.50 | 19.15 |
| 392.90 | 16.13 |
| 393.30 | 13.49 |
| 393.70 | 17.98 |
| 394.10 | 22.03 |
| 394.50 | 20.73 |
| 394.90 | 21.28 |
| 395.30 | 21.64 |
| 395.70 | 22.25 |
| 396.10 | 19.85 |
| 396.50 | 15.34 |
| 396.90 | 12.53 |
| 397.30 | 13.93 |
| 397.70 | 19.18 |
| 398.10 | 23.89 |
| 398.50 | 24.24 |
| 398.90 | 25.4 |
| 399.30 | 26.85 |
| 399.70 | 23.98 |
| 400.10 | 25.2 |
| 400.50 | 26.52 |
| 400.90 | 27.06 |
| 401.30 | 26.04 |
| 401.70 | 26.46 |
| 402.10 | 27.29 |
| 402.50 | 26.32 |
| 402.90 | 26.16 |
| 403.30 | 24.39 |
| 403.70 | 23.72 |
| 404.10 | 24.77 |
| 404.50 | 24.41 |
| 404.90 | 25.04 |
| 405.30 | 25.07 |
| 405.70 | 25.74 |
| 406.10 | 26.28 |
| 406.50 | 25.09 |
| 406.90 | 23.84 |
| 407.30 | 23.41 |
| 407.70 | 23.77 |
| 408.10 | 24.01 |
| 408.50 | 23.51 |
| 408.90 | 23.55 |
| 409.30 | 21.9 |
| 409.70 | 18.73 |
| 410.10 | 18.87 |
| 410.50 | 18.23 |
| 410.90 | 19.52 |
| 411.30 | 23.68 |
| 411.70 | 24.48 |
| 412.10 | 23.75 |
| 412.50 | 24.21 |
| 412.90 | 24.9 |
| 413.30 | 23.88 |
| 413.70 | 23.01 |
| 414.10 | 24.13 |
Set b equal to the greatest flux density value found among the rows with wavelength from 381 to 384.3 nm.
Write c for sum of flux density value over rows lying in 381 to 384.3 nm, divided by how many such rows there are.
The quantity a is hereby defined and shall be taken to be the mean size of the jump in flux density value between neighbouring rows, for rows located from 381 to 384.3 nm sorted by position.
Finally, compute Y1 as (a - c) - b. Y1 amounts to -39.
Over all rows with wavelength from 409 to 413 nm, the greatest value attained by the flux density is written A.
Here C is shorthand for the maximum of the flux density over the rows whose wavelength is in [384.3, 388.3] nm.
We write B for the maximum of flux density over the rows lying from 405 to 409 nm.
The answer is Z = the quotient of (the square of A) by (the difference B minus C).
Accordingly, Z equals -492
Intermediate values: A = 24.9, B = 26.28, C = 27.54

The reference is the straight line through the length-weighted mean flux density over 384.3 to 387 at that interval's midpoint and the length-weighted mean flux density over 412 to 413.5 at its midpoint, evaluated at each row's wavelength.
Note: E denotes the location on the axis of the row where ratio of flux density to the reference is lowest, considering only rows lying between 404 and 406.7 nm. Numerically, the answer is 404.50 nm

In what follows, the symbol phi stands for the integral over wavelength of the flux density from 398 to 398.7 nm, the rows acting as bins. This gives 17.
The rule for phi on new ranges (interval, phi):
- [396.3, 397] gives 10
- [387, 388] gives 22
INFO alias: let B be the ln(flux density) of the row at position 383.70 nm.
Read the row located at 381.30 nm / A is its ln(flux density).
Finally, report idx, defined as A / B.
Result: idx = 1.20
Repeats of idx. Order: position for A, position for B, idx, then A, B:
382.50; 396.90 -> 1.21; 3.06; 2.53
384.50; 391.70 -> 1.05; 3.08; 2.93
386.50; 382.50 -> 1.08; 3.32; 3.06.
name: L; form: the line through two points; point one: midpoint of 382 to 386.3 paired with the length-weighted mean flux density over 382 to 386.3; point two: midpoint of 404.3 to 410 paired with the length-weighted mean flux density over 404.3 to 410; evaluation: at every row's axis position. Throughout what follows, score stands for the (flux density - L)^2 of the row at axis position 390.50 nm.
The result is 5.4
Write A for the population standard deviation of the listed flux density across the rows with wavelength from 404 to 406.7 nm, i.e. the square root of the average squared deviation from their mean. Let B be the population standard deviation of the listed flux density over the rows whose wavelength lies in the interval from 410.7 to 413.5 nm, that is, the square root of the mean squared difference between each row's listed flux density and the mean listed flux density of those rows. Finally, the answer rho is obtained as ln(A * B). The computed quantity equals 0.0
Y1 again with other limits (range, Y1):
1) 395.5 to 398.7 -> -40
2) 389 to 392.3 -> -44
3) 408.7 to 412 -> -44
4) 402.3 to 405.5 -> -51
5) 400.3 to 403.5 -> -53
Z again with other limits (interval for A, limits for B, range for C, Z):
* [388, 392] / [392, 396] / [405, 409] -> -156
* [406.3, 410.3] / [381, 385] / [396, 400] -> -196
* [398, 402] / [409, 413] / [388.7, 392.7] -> -4068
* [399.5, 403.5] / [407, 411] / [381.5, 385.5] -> -1960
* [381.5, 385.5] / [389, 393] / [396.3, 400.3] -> -336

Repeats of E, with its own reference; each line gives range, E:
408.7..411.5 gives 410.50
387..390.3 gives 389.30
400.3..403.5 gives 403.30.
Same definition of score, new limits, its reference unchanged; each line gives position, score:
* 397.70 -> 10.3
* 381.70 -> 5.5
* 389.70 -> 0.0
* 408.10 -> 0.0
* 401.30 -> 9.7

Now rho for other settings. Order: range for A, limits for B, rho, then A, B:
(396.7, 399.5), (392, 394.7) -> 2.7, 5.3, 2.9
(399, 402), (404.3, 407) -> -0.3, 1.0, 0.7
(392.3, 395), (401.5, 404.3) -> 1.2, 2.8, 1.2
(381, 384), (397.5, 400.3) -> 2.1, 3.8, 2.2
